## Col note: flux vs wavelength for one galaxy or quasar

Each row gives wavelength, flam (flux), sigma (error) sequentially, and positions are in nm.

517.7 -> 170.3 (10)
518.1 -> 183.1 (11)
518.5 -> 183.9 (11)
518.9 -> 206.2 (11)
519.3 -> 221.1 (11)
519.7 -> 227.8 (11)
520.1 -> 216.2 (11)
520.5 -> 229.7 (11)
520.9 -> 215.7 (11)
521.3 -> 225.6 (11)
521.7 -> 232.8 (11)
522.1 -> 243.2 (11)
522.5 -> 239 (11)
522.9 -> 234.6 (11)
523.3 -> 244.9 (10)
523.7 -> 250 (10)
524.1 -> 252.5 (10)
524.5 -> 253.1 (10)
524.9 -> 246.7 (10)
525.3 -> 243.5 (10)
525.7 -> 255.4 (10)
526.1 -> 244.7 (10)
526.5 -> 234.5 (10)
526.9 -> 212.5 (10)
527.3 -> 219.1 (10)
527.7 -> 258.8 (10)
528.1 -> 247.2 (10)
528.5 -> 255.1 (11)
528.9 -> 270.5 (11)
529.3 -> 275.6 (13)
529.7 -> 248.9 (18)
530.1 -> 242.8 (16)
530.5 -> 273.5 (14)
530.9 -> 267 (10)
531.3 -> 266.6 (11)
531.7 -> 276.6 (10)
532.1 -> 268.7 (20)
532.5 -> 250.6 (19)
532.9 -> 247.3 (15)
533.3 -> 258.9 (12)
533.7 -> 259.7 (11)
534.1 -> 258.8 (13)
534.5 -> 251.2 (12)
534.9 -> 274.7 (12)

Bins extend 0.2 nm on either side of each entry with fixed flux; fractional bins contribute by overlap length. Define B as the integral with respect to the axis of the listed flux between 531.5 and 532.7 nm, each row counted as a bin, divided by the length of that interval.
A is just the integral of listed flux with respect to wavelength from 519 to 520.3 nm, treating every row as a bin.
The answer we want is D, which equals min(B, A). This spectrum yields 265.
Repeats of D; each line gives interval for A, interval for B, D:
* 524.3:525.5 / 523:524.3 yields 248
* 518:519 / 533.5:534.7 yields 190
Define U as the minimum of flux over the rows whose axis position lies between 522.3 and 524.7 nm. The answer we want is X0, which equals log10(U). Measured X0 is 2.37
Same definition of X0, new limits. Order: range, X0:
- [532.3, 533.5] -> 2.39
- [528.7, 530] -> 2.40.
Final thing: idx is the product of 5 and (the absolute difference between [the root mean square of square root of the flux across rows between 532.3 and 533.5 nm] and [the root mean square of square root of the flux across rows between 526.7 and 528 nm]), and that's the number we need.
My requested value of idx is 3.6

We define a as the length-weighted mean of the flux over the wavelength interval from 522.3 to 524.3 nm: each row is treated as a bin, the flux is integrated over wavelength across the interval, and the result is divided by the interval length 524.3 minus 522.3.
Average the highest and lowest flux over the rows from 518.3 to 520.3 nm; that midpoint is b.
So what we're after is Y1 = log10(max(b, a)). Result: 2.39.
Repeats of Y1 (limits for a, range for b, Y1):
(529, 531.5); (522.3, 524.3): 2.42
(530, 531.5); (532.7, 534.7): 2.42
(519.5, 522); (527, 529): 2.39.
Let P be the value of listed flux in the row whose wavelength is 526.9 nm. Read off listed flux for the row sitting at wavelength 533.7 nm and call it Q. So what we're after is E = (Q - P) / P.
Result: 0.22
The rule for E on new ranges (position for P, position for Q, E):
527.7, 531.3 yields 0.03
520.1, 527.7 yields 0.20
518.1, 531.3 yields 0.46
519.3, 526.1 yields 0.11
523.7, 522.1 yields -0.03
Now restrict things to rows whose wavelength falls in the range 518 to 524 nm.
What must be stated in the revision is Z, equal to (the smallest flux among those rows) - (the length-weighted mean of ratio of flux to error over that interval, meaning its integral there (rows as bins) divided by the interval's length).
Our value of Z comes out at 162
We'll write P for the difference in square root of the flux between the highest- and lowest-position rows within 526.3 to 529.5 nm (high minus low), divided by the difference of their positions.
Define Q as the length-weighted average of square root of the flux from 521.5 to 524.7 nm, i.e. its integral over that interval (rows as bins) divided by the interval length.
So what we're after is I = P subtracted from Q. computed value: 15.2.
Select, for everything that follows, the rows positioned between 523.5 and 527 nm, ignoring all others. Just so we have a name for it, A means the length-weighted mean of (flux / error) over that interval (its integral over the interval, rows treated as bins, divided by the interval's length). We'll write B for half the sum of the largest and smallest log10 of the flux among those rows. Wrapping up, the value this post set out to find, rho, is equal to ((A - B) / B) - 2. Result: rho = 7.3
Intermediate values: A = 24.5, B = 2.37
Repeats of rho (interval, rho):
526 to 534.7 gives 5.9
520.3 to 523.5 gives 6.1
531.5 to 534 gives 5.0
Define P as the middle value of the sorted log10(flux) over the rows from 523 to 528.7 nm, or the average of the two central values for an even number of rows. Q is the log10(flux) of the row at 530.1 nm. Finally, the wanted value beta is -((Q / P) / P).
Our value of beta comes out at -0.417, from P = 2.39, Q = 2.39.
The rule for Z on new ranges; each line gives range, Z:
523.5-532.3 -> 190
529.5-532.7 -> 224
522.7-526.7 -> 210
